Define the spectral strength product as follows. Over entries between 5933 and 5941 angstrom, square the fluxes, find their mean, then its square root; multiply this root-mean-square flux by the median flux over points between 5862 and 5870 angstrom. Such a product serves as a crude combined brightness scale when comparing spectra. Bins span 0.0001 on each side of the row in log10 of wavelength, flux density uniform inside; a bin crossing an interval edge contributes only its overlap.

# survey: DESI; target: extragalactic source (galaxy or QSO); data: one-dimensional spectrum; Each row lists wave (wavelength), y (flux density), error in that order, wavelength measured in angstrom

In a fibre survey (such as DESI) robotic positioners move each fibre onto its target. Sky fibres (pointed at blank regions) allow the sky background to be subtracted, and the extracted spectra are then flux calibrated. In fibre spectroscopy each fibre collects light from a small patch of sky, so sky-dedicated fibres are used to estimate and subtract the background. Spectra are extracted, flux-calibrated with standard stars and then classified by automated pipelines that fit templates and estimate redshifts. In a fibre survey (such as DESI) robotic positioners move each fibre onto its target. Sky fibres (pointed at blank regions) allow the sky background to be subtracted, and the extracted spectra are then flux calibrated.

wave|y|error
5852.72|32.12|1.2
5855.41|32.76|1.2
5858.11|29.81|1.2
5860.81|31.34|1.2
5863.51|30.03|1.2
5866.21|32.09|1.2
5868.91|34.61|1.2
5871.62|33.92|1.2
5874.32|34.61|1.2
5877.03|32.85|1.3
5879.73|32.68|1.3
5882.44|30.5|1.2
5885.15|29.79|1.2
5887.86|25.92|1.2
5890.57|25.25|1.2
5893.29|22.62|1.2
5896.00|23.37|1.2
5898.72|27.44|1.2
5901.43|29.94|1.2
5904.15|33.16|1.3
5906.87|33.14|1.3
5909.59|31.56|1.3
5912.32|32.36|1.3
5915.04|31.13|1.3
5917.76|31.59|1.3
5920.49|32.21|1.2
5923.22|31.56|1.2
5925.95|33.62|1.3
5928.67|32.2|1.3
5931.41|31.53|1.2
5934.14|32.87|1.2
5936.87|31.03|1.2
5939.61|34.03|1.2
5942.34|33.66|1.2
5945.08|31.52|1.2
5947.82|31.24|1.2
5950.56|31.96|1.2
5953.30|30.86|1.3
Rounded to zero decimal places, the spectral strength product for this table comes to 1048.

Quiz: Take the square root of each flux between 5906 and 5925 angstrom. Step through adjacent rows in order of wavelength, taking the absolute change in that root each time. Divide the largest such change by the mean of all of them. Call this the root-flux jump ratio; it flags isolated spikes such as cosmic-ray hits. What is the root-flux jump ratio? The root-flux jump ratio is 1.76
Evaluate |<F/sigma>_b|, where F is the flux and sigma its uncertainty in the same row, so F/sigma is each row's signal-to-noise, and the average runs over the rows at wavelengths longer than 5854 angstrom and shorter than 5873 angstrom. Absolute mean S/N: 26.7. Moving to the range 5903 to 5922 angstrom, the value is 25.0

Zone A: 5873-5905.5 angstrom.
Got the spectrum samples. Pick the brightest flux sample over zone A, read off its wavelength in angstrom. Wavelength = 5874.32 angstrom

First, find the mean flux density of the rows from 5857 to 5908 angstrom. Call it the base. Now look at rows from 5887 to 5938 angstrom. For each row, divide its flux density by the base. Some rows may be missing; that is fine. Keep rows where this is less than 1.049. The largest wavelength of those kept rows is 5936.87 angstrom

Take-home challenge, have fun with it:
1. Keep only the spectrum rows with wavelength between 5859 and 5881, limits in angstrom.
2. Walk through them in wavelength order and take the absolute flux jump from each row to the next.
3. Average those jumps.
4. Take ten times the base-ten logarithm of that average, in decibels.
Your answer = 1.19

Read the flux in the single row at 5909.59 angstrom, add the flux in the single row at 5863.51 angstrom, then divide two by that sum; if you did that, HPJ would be 0.0325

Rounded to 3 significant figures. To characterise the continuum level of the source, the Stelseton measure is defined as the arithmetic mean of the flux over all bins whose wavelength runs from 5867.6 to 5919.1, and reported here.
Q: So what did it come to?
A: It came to 30.3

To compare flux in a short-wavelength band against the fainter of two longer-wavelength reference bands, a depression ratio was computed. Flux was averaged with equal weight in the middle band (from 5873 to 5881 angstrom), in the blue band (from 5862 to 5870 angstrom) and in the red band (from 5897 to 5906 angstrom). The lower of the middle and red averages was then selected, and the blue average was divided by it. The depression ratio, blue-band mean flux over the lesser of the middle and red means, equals 1.07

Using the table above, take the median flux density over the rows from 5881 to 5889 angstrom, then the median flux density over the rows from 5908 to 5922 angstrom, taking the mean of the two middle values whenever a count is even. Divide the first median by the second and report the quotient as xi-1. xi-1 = 0.94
